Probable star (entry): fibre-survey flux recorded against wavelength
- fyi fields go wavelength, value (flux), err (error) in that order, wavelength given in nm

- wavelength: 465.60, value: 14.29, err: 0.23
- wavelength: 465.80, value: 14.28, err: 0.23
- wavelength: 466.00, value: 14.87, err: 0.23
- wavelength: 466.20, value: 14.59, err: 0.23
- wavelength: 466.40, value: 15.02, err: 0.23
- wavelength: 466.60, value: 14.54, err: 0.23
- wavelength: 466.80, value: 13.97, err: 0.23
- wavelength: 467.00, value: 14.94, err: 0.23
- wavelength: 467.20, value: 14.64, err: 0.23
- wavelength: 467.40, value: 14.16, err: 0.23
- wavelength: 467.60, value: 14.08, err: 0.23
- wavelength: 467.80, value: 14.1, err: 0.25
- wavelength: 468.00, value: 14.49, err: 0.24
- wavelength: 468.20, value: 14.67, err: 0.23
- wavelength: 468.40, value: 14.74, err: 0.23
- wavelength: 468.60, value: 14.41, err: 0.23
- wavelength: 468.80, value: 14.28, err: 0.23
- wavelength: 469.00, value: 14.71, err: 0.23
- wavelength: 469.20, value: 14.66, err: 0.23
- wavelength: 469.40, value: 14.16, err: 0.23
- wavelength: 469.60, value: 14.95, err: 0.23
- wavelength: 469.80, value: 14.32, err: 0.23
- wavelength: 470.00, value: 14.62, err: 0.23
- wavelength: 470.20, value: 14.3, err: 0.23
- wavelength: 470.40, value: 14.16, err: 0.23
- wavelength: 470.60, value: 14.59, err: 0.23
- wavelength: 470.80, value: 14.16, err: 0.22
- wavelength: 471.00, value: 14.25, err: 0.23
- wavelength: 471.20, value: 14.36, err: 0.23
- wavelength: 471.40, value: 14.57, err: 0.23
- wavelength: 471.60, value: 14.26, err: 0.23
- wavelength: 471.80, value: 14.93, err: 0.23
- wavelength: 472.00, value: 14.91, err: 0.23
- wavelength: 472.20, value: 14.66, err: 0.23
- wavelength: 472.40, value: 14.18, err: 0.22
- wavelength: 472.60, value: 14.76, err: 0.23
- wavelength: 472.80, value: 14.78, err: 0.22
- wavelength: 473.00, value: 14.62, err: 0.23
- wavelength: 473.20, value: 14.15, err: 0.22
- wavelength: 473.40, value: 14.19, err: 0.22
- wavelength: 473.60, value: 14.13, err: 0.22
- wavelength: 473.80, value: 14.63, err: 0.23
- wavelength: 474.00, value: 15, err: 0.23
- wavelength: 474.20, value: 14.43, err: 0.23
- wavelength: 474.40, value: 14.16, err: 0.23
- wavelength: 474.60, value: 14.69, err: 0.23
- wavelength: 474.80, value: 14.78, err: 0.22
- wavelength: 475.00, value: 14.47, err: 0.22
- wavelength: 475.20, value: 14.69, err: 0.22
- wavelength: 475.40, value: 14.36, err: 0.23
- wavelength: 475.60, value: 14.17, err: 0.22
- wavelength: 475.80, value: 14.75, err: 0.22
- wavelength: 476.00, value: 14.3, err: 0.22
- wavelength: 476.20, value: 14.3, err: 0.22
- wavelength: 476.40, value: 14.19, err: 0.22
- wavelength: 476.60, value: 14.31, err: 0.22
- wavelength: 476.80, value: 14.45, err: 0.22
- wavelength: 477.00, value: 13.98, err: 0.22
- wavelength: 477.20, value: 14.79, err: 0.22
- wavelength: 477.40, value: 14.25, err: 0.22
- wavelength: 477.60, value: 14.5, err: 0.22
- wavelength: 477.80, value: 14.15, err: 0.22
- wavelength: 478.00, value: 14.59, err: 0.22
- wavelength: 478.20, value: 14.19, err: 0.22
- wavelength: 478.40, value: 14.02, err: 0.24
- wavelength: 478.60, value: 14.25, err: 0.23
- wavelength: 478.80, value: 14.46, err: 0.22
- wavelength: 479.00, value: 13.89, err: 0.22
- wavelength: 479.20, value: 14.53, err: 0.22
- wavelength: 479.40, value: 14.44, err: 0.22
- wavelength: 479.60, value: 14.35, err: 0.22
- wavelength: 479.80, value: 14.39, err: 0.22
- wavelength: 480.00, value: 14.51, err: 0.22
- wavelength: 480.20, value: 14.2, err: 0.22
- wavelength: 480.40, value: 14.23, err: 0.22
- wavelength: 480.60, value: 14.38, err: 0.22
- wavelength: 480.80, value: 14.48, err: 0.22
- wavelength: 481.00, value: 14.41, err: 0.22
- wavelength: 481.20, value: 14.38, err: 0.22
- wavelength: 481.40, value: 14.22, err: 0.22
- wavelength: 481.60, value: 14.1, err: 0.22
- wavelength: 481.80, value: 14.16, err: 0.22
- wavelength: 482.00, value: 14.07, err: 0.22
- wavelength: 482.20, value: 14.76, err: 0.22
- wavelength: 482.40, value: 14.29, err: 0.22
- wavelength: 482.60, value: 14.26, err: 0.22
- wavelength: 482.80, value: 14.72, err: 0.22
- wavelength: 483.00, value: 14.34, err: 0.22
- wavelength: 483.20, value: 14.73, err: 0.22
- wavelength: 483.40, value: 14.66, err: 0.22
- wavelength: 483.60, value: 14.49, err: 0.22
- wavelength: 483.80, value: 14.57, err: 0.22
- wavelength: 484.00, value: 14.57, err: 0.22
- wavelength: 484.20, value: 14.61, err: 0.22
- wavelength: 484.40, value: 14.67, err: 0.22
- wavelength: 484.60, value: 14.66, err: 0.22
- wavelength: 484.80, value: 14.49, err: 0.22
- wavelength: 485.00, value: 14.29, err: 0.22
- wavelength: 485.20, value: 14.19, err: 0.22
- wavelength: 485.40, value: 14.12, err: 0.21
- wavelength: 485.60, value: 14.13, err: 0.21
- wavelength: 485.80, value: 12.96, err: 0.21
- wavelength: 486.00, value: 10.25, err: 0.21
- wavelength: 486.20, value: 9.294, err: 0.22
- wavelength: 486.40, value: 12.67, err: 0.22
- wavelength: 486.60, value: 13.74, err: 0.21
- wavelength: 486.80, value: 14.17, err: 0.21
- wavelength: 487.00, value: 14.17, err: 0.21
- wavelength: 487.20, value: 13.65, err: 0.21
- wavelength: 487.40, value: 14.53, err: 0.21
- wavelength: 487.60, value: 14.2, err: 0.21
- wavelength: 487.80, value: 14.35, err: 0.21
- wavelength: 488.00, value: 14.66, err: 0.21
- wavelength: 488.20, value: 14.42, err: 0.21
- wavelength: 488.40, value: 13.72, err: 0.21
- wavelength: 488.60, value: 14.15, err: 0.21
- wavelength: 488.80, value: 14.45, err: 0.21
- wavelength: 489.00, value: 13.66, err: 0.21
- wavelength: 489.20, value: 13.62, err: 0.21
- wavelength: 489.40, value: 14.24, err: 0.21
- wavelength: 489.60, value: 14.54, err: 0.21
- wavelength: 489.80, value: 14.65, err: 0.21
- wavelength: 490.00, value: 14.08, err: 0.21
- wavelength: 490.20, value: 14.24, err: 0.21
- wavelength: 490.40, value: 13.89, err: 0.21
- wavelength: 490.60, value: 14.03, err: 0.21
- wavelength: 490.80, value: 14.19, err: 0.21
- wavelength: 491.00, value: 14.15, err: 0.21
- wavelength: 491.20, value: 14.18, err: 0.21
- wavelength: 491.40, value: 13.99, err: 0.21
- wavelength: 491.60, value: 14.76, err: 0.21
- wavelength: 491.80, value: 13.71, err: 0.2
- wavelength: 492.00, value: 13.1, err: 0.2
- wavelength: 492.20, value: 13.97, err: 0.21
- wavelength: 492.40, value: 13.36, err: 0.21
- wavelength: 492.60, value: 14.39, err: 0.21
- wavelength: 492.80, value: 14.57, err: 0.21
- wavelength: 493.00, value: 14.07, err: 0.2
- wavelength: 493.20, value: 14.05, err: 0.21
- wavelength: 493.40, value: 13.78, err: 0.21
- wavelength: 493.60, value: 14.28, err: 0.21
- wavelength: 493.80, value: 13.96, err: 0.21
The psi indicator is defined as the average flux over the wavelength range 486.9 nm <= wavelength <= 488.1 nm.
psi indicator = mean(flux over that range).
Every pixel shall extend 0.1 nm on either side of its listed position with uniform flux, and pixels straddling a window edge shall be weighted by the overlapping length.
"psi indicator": 14.26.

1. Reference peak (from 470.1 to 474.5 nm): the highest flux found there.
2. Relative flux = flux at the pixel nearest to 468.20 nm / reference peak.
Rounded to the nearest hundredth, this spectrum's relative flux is 0.98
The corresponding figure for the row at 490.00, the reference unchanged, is 0.94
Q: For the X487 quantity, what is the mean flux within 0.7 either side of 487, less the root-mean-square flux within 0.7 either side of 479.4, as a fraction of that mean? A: -0.036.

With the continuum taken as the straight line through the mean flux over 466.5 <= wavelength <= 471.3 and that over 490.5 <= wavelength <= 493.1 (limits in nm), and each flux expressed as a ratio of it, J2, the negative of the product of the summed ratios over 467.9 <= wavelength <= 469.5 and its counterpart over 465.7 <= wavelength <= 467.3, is -65.0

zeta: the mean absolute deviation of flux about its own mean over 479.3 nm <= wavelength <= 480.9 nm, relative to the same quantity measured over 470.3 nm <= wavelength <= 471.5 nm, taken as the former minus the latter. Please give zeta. -0.07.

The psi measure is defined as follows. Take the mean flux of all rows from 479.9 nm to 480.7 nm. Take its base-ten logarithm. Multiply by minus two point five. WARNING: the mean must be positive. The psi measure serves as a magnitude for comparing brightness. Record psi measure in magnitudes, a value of -2.891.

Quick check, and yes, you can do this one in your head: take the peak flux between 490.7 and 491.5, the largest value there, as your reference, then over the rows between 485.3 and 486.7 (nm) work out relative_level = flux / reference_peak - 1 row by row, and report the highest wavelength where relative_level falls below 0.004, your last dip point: 486.60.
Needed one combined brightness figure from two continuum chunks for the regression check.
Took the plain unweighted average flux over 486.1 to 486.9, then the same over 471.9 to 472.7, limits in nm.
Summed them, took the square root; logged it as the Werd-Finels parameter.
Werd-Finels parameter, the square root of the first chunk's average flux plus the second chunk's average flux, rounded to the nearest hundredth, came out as 5.21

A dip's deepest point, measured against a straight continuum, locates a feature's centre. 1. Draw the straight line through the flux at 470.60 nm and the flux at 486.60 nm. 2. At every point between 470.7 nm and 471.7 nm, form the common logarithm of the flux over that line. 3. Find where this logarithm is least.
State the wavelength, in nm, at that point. 470.80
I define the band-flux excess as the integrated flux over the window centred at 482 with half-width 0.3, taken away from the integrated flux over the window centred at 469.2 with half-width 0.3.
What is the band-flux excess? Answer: 0.11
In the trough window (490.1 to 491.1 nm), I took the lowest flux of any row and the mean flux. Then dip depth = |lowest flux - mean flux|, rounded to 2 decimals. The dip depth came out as 0.21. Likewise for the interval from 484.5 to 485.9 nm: 1.16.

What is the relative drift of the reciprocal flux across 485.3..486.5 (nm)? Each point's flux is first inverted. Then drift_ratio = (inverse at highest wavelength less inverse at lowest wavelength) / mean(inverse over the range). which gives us 0.10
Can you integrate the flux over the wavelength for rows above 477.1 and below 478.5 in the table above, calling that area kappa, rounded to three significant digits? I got 20.1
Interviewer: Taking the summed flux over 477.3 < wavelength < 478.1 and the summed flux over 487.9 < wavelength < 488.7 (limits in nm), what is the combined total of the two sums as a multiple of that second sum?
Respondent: 2.01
